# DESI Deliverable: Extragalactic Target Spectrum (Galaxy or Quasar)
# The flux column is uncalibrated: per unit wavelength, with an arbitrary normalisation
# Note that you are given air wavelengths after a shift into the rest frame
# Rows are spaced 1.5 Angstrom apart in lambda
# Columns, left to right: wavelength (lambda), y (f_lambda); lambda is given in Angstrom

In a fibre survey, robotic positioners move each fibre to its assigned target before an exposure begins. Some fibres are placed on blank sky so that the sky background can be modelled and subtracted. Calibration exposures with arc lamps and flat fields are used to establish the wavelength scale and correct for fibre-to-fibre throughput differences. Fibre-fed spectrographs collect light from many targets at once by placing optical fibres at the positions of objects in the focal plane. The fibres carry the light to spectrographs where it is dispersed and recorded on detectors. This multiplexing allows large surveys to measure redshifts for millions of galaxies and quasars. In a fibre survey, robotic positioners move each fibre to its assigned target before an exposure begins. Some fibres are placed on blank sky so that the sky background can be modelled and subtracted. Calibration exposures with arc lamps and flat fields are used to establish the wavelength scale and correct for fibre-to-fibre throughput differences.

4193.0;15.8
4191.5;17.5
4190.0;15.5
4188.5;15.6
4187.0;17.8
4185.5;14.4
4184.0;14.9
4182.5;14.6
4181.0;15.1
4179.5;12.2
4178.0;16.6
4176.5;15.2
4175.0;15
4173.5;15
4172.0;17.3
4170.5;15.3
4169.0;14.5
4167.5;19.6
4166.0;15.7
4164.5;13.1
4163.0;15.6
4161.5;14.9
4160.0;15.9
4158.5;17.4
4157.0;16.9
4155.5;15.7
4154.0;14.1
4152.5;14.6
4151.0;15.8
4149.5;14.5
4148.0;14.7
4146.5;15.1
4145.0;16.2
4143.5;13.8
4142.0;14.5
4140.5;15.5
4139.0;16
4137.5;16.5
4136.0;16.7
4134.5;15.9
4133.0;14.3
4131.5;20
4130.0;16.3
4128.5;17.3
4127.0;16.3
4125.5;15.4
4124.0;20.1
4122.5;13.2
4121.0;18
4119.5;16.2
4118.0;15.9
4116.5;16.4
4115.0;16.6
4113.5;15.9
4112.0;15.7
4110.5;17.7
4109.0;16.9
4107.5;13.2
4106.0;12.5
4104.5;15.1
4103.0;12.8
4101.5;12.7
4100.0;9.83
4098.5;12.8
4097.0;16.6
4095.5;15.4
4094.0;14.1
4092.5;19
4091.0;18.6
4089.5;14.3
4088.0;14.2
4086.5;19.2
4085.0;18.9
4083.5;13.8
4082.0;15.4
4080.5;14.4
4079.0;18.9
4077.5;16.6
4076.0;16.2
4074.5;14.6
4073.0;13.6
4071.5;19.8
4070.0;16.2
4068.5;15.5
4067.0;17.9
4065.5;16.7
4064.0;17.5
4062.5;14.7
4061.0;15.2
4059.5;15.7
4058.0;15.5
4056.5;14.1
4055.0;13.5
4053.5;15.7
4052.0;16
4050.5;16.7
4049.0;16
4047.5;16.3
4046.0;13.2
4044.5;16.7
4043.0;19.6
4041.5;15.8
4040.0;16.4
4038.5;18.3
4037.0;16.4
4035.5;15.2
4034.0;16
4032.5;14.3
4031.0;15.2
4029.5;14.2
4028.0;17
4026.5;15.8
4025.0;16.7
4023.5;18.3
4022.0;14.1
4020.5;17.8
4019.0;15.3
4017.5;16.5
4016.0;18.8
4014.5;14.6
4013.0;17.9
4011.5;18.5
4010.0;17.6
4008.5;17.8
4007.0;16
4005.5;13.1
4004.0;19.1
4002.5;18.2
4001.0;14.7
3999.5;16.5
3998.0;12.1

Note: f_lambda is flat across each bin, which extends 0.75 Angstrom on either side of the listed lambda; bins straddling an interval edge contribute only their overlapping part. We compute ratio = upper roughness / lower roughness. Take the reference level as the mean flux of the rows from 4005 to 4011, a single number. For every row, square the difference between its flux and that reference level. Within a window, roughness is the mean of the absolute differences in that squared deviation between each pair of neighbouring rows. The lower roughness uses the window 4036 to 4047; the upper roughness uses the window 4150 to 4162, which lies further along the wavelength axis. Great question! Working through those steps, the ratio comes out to 0.3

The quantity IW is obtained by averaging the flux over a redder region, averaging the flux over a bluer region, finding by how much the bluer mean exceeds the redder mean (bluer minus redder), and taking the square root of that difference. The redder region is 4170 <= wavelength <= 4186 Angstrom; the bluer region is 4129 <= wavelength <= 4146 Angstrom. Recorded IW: 0.96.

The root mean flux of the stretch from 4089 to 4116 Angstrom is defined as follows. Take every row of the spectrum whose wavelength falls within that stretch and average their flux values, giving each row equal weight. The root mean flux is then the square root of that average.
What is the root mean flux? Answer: 3.87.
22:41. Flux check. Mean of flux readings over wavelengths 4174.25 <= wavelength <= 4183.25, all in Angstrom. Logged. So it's 14.8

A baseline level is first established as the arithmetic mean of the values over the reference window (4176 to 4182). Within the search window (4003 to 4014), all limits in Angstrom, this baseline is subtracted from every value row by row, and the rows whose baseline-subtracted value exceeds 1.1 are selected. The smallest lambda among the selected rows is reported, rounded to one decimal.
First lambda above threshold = 4004.0 Angstrom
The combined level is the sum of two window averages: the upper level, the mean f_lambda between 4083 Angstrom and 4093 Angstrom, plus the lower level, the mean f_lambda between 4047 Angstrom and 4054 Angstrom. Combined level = 33.0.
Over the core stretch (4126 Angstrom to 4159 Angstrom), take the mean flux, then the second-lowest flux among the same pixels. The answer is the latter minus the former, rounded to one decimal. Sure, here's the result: -1.7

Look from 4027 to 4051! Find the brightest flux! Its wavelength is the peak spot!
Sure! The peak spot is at 4043.0 Angstrom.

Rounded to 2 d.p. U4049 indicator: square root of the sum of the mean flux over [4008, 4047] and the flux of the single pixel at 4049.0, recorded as 5.70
